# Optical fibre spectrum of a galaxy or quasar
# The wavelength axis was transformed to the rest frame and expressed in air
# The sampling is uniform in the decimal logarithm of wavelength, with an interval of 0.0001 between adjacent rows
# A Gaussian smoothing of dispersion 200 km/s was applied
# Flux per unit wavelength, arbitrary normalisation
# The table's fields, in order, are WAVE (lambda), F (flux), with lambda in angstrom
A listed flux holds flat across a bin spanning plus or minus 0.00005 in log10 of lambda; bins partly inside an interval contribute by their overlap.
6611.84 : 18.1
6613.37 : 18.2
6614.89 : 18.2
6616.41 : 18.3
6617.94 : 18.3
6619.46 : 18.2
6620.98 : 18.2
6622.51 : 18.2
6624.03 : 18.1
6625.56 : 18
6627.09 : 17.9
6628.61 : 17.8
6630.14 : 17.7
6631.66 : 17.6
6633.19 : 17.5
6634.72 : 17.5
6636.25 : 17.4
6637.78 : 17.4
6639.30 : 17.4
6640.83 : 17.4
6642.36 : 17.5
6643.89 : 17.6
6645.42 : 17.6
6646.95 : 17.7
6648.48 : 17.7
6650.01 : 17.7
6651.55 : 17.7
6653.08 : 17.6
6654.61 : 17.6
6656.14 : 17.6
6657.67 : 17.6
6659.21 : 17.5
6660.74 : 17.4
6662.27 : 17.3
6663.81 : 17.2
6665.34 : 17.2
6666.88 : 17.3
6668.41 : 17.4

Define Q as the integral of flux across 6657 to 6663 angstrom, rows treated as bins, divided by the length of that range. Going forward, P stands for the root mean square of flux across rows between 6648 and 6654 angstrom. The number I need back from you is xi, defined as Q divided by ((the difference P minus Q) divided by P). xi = 1371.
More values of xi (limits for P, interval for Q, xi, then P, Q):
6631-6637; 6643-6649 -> -2106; 17.5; 17.6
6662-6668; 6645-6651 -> -741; 17.3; 17.7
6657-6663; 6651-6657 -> -1553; 17.5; 17.6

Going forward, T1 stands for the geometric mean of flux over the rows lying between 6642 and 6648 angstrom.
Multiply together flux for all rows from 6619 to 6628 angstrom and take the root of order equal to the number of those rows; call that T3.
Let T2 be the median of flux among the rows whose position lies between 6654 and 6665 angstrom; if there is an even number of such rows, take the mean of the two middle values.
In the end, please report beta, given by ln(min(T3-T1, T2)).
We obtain -0.7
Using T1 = 17.6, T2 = 17.50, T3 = 18.1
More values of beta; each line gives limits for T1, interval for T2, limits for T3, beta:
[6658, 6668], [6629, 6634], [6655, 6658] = -1.3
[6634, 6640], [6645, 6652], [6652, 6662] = -2.1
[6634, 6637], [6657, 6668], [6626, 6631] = -1.1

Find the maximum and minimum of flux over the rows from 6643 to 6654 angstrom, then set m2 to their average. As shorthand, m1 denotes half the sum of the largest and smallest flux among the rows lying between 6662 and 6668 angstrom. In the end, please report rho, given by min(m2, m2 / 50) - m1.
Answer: -16.90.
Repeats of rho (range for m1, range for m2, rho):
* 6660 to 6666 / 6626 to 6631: -16.94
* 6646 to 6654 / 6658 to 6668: -17.30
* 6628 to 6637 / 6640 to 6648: -17.25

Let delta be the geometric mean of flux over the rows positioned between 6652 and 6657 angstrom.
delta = 17.6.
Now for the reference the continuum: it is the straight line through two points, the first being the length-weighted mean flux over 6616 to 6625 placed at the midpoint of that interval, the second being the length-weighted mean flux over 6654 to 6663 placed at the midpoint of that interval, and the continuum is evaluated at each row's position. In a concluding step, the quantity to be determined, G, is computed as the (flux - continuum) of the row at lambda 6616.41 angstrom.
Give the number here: 0.02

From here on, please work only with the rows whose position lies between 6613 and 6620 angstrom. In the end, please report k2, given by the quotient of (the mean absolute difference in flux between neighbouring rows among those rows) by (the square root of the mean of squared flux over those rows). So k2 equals 0.0027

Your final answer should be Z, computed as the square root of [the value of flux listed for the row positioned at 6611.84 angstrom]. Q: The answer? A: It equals 4.25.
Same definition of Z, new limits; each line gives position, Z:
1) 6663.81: 4.15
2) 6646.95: 4.21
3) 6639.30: 4.17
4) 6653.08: 4.20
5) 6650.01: 4.21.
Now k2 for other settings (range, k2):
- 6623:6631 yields 0.0056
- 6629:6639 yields 0.0034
